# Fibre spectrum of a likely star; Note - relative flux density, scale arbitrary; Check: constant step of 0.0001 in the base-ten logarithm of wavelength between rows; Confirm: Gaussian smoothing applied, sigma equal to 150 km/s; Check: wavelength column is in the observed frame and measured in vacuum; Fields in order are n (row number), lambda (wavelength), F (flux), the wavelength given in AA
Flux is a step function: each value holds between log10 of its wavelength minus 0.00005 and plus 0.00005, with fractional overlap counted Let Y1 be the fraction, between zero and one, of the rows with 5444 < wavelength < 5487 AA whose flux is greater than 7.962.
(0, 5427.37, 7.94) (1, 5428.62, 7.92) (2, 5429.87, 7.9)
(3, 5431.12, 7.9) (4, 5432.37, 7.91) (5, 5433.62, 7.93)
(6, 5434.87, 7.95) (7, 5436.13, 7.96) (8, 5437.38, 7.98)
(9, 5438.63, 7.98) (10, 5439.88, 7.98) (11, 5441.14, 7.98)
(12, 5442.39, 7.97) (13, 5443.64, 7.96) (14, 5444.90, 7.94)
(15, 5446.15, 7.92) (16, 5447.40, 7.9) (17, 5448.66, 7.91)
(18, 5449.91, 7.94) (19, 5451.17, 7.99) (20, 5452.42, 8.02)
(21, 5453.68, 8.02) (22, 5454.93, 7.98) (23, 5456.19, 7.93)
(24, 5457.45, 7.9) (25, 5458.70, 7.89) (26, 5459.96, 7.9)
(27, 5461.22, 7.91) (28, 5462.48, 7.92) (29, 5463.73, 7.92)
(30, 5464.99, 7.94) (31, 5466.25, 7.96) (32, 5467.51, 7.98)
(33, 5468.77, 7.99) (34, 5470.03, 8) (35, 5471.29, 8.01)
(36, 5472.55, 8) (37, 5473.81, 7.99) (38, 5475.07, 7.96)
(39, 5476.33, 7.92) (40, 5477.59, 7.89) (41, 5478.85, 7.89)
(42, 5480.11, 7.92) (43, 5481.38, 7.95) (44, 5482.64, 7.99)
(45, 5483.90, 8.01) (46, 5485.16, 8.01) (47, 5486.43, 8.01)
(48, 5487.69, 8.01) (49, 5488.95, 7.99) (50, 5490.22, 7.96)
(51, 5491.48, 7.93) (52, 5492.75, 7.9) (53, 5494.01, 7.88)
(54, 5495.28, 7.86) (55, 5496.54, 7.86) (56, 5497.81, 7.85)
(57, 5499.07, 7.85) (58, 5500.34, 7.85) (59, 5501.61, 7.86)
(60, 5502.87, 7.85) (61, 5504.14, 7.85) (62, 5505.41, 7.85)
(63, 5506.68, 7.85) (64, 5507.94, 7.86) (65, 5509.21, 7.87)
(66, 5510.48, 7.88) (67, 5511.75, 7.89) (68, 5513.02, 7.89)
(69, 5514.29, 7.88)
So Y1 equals 0.41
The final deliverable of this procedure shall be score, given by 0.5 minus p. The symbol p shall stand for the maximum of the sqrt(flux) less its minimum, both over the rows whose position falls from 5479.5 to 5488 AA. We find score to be 0.484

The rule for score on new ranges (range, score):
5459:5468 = 0.486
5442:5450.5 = 0.488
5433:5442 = 0.491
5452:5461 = 0.477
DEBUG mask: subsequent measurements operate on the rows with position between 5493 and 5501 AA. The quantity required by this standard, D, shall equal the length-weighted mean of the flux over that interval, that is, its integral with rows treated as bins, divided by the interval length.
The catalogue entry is 7.86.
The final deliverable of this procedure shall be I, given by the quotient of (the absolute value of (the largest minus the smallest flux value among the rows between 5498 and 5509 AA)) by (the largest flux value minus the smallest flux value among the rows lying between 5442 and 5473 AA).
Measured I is 0.1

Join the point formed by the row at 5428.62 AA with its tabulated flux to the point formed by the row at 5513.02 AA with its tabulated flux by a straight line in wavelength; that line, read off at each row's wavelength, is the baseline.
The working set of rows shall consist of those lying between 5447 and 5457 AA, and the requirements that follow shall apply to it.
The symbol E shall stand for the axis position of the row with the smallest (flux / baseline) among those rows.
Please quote 5447.40 AA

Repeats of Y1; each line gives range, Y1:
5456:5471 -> 0.25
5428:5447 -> 0.33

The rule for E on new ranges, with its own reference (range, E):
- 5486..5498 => 5497.81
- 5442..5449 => 5447.40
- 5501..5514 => 5502.87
